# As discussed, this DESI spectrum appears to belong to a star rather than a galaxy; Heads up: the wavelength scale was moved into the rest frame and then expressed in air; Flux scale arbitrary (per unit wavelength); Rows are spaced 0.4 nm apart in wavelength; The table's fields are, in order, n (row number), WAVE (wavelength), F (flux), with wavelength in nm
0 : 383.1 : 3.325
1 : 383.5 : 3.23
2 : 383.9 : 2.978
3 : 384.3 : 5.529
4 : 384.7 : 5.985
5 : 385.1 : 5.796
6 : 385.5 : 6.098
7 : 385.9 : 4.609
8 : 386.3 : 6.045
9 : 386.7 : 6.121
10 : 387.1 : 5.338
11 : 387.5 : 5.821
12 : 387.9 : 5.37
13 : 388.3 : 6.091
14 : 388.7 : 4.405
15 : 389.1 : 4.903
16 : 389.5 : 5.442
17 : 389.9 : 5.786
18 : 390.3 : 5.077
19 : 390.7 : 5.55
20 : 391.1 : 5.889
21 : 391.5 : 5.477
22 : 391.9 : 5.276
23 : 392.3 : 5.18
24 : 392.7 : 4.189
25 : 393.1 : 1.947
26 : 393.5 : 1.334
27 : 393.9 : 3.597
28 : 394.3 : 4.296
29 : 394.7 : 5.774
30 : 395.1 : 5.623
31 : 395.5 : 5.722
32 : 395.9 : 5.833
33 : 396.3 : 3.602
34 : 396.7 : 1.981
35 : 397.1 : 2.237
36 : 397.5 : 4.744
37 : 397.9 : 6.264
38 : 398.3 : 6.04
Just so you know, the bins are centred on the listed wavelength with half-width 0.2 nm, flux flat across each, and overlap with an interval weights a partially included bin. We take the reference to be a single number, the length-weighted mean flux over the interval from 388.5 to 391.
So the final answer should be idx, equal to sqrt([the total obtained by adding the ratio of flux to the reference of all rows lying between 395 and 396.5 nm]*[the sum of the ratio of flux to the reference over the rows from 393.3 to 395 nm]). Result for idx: 3.38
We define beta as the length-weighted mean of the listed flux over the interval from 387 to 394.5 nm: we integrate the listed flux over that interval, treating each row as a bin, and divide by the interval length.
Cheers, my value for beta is 4.8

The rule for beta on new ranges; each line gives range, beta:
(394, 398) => 4.5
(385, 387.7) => 5.7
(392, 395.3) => 4.0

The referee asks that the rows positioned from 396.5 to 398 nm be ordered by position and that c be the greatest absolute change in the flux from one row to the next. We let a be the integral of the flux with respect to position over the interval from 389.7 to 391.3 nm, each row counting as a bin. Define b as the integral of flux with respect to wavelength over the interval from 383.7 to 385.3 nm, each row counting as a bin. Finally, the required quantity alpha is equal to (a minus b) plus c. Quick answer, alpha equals 3.3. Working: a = 8.9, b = 8.1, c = 2.5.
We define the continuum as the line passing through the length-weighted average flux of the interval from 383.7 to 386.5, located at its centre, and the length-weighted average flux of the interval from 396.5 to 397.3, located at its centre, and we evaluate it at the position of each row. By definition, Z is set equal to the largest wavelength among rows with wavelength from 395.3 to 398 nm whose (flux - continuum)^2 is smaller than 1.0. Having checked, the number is 397.1 nm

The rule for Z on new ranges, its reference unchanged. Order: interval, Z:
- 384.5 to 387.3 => 387.1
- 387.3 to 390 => 389.1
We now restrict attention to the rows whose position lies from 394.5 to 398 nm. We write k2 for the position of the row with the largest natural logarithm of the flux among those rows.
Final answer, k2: 397.9 nm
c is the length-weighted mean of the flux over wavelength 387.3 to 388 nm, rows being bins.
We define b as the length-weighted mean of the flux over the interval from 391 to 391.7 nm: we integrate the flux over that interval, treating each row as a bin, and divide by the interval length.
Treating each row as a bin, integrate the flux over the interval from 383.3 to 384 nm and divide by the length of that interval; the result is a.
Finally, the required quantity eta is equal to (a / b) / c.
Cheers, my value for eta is 0.10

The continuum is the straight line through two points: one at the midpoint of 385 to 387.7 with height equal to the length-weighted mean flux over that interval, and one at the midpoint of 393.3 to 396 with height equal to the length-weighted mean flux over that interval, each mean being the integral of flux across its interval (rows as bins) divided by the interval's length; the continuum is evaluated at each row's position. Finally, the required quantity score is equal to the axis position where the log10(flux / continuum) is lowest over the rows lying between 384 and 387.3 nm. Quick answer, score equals 385.9 nm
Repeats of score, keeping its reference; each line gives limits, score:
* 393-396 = 393.5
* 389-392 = 389.1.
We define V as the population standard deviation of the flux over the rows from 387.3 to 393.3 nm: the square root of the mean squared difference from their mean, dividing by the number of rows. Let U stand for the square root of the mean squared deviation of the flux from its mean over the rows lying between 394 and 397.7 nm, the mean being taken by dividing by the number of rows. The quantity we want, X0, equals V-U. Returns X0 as -0.5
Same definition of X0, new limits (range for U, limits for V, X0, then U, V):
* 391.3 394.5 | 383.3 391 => -0.6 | 1.4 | 0.9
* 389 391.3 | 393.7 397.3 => 1.1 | 0.4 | 1.4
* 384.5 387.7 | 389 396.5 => 0.8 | 0.5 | 1.3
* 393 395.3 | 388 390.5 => -1.1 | 1.7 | 0.6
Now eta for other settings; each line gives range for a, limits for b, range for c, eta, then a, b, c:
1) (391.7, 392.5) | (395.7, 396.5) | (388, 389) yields 0.21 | 5.2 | 4.72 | 5.2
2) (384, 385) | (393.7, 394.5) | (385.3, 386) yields 0.25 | 5.5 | 3.95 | 5.5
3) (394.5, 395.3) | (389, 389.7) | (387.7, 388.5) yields 0.19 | 5.7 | 5.21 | 5.7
